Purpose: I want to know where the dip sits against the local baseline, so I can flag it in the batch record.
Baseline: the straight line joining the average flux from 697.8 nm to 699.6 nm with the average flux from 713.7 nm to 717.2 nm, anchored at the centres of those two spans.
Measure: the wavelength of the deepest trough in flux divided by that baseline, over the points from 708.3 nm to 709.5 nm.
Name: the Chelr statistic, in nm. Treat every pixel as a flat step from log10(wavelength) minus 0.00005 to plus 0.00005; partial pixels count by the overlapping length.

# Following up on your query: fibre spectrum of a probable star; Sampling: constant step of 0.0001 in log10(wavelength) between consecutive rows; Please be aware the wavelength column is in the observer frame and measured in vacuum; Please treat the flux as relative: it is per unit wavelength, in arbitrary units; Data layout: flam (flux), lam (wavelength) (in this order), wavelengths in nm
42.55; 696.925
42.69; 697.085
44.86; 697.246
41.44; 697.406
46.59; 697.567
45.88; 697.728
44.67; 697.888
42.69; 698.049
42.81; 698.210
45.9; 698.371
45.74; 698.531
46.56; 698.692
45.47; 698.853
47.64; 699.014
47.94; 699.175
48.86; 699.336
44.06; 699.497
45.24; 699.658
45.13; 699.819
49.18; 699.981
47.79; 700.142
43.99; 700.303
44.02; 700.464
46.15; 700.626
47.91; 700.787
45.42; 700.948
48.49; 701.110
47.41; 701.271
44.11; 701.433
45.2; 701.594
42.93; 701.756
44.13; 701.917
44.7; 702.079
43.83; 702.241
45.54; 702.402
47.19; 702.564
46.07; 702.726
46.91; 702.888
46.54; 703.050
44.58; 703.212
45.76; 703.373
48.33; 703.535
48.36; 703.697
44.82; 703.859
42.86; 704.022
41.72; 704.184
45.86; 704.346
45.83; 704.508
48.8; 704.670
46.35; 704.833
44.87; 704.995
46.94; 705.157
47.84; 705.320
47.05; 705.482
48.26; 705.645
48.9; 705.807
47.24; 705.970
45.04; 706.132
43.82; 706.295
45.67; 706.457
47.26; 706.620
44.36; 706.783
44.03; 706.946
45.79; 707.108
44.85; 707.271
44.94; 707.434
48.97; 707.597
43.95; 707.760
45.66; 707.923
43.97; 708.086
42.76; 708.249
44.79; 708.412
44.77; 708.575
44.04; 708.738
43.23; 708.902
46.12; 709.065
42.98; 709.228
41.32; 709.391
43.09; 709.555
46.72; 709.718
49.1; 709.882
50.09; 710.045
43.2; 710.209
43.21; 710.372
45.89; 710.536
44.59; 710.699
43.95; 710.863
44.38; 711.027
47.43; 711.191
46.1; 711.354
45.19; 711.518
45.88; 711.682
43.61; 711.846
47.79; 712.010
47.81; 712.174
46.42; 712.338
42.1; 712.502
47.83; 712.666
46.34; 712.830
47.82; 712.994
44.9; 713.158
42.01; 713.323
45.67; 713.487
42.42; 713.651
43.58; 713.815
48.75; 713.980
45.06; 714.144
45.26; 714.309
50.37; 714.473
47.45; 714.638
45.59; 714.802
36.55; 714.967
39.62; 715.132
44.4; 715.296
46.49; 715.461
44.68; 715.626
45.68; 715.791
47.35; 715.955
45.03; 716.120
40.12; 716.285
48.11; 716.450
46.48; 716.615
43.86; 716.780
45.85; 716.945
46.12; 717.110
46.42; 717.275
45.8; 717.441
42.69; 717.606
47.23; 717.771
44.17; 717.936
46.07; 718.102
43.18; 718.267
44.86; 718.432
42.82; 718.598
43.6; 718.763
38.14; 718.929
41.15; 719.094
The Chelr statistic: 709.391 nm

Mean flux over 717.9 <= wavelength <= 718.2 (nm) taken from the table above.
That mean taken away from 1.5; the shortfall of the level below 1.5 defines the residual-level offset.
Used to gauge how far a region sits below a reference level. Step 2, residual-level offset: -43.6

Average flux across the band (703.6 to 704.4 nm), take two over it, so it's 0.0447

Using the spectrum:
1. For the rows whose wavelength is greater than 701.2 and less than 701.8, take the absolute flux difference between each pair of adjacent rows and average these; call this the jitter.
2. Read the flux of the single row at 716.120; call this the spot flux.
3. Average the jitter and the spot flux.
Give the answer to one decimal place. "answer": 23.6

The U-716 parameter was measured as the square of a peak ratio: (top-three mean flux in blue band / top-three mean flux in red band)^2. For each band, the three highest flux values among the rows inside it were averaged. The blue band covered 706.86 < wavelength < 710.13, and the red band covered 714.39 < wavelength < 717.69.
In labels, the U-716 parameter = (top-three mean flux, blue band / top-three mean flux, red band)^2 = 1.03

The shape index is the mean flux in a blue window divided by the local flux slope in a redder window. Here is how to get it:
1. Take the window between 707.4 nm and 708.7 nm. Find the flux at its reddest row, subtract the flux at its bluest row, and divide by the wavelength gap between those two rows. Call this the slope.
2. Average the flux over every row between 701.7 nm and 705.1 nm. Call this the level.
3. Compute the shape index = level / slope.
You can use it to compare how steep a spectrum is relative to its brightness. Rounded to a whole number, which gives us -306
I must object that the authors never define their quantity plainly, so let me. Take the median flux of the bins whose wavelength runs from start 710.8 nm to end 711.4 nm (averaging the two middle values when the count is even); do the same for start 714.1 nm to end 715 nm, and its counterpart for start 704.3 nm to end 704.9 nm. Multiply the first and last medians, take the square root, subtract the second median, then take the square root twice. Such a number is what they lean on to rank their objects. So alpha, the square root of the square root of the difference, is 0.70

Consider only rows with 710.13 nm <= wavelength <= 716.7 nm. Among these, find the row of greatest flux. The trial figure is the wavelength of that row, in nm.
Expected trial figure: 714.473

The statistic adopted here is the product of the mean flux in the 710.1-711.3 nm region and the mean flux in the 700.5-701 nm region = 2077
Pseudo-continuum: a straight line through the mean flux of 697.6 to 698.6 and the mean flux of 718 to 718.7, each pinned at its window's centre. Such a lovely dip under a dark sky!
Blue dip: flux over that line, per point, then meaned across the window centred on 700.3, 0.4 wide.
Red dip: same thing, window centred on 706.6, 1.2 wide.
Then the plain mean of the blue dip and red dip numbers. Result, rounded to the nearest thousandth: 1.015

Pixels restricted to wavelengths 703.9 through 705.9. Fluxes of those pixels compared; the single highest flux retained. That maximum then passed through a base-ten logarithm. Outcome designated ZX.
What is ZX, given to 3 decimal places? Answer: 1.689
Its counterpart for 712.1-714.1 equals 1.688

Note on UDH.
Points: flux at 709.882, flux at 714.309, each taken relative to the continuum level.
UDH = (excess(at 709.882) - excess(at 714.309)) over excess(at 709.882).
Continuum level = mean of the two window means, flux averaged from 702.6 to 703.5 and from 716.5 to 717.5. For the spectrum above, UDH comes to 1.2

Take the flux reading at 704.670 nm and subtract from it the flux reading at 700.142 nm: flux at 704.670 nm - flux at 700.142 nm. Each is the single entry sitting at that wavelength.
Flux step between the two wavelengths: 1.0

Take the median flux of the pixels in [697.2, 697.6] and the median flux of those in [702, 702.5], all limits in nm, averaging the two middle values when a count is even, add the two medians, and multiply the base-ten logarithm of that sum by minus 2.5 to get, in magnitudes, -4.88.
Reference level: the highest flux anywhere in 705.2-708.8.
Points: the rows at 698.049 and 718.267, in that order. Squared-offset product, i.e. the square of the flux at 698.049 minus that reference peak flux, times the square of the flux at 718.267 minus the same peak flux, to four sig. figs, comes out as 1322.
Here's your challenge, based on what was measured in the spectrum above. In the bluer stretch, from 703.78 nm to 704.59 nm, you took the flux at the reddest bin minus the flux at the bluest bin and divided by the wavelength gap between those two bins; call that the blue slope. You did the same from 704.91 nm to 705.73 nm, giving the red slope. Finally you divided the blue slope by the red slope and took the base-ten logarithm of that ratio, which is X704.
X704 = -0.53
